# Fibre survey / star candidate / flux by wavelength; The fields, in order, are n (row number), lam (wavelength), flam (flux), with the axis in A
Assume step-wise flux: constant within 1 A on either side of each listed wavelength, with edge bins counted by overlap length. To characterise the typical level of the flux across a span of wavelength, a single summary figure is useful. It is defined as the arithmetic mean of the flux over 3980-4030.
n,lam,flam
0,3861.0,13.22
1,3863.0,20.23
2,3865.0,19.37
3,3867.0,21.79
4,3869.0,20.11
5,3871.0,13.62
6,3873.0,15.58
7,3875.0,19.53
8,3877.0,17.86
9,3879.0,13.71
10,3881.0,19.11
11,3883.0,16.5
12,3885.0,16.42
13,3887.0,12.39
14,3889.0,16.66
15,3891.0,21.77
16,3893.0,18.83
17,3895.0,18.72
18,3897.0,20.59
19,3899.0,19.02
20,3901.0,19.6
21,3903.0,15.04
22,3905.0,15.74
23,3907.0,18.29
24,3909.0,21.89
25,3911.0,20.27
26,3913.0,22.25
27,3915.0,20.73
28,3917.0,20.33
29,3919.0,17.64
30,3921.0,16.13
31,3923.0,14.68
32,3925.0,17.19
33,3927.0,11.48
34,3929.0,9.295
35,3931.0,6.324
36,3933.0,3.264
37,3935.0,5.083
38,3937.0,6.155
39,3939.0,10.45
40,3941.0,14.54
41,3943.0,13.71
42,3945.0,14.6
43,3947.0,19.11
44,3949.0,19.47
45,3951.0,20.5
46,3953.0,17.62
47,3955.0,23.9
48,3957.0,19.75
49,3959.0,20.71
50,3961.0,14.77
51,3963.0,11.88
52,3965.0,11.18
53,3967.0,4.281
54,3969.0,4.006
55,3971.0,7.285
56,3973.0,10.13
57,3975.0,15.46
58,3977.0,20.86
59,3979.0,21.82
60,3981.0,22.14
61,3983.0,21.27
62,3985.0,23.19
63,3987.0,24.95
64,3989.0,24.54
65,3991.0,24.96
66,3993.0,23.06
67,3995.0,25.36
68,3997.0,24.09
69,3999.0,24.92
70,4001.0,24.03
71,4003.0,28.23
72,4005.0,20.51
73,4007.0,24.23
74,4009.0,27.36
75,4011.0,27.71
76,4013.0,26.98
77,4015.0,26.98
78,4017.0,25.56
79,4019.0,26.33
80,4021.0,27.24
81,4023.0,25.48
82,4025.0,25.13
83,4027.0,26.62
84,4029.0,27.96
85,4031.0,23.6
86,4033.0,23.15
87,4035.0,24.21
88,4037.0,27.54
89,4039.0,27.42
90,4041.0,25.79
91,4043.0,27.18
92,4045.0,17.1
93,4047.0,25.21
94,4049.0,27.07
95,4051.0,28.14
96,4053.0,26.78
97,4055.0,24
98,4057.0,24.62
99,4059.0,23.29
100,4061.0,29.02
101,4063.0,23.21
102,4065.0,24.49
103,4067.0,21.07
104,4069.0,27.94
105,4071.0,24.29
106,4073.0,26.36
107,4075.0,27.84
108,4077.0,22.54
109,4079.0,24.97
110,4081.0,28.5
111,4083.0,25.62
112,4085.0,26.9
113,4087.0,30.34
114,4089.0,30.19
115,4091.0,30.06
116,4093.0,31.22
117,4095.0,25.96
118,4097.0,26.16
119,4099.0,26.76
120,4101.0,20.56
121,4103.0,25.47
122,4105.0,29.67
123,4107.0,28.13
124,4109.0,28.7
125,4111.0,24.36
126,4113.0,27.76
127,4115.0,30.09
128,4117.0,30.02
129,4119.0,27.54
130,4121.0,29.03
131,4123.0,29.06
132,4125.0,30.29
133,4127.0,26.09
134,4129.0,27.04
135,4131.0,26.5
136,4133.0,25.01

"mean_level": 25.2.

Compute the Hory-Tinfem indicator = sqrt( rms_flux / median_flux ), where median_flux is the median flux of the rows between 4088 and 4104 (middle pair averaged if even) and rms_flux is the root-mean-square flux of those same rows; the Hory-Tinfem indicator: 1.015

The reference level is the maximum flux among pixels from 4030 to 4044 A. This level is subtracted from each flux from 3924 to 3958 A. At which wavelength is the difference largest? 3955.0 A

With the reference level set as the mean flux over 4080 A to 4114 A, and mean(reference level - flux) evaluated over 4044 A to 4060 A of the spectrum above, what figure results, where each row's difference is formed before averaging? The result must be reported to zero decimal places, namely 3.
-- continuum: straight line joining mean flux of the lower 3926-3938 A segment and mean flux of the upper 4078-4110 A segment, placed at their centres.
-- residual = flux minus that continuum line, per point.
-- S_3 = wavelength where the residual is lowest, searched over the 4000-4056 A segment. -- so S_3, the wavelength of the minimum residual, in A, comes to 4045.0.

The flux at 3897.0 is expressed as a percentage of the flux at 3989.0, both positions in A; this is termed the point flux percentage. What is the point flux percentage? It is 84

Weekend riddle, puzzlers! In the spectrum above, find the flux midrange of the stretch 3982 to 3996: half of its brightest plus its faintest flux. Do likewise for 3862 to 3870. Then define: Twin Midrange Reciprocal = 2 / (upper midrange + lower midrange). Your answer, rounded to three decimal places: 0.046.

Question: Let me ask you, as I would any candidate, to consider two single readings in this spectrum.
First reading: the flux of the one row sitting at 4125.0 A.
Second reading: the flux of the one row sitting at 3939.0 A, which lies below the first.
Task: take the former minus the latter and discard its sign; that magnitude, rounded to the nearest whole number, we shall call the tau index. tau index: 20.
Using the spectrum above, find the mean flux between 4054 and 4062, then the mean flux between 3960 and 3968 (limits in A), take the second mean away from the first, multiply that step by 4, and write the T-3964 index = 59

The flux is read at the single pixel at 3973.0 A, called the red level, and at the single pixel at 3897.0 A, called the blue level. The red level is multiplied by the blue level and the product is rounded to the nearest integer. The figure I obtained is 209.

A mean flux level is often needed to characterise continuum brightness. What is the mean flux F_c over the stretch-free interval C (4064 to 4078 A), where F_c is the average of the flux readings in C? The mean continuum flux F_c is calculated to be 24.9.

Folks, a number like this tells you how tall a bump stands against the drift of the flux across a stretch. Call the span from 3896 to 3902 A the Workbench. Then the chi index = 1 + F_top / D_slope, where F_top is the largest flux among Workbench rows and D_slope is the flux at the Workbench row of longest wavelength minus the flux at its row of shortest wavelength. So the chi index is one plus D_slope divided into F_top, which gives -20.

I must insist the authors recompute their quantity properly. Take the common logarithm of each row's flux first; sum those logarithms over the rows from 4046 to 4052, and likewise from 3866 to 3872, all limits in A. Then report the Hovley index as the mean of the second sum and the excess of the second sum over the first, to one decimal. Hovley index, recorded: 1.6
